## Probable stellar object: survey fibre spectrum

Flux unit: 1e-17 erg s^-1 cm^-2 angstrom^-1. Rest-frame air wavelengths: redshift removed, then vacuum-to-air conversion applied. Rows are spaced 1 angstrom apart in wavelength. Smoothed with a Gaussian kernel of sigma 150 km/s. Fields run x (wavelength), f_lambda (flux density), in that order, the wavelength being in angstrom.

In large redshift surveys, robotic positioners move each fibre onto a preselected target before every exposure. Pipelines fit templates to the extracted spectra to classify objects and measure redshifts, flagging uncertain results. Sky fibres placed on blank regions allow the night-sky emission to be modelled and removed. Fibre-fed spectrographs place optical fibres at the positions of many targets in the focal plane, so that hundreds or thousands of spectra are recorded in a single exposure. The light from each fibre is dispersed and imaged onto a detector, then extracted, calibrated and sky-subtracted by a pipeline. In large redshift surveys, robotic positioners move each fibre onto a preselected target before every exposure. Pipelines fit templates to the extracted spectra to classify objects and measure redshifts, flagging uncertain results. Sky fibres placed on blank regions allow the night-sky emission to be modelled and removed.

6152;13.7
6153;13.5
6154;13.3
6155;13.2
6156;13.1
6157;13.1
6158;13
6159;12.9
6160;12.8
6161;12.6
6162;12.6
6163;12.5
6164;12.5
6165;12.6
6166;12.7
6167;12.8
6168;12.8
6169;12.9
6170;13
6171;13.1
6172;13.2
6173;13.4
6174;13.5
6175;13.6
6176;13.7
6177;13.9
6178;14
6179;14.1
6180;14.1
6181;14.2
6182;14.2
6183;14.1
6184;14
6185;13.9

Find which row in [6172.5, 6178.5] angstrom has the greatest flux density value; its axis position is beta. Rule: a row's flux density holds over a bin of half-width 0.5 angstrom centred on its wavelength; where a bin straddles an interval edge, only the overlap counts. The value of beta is 6178 angstrom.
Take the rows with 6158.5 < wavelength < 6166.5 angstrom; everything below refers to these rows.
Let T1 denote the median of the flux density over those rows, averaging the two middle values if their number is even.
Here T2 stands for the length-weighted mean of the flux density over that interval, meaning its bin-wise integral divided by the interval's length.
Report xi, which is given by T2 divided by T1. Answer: 1.004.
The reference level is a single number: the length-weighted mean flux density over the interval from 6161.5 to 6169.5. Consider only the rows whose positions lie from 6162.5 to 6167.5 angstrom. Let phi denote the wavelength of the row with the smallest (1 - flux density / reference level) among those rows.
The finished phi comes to 6167 angstrom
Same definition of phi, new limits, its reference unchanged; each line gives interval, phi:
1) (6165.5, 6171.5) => 6171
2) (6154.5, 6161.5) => 6155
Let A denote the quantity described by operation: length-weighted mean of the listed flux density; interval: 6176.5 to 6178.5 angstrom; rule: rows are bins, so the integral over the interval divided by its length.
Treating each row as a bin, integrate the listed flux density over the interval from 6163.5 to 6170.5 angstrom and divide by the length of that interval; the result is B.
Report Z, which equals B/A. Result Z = 0.91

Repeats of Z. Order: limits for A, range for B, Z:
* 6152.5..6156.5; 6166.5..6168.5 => 0.96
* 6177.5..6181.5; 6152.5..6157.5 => 0.94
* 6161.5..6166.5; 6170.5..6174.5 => 1.06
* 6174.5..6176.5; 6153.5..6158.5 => 0.96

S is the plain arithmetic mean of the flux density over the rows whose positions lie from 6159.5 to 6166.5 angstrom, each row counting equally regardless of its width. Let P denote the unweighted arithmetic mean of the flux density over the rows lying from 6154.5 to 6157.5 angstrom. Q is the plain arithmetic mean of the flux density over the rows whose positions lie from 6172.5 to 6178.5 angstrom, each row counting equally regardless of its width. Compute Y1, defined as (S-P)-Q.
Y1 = -14.2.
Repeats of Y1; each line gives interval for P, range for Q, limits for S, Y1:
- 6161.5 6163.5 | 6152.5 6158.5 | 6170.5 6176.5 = -12.3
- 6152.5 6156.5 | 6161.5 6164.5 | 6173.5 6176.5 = -12.2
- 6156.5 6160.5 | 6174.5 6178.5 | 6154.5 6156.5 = -13.6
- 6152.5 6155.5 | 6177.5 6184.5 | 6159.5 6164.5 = -14.8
